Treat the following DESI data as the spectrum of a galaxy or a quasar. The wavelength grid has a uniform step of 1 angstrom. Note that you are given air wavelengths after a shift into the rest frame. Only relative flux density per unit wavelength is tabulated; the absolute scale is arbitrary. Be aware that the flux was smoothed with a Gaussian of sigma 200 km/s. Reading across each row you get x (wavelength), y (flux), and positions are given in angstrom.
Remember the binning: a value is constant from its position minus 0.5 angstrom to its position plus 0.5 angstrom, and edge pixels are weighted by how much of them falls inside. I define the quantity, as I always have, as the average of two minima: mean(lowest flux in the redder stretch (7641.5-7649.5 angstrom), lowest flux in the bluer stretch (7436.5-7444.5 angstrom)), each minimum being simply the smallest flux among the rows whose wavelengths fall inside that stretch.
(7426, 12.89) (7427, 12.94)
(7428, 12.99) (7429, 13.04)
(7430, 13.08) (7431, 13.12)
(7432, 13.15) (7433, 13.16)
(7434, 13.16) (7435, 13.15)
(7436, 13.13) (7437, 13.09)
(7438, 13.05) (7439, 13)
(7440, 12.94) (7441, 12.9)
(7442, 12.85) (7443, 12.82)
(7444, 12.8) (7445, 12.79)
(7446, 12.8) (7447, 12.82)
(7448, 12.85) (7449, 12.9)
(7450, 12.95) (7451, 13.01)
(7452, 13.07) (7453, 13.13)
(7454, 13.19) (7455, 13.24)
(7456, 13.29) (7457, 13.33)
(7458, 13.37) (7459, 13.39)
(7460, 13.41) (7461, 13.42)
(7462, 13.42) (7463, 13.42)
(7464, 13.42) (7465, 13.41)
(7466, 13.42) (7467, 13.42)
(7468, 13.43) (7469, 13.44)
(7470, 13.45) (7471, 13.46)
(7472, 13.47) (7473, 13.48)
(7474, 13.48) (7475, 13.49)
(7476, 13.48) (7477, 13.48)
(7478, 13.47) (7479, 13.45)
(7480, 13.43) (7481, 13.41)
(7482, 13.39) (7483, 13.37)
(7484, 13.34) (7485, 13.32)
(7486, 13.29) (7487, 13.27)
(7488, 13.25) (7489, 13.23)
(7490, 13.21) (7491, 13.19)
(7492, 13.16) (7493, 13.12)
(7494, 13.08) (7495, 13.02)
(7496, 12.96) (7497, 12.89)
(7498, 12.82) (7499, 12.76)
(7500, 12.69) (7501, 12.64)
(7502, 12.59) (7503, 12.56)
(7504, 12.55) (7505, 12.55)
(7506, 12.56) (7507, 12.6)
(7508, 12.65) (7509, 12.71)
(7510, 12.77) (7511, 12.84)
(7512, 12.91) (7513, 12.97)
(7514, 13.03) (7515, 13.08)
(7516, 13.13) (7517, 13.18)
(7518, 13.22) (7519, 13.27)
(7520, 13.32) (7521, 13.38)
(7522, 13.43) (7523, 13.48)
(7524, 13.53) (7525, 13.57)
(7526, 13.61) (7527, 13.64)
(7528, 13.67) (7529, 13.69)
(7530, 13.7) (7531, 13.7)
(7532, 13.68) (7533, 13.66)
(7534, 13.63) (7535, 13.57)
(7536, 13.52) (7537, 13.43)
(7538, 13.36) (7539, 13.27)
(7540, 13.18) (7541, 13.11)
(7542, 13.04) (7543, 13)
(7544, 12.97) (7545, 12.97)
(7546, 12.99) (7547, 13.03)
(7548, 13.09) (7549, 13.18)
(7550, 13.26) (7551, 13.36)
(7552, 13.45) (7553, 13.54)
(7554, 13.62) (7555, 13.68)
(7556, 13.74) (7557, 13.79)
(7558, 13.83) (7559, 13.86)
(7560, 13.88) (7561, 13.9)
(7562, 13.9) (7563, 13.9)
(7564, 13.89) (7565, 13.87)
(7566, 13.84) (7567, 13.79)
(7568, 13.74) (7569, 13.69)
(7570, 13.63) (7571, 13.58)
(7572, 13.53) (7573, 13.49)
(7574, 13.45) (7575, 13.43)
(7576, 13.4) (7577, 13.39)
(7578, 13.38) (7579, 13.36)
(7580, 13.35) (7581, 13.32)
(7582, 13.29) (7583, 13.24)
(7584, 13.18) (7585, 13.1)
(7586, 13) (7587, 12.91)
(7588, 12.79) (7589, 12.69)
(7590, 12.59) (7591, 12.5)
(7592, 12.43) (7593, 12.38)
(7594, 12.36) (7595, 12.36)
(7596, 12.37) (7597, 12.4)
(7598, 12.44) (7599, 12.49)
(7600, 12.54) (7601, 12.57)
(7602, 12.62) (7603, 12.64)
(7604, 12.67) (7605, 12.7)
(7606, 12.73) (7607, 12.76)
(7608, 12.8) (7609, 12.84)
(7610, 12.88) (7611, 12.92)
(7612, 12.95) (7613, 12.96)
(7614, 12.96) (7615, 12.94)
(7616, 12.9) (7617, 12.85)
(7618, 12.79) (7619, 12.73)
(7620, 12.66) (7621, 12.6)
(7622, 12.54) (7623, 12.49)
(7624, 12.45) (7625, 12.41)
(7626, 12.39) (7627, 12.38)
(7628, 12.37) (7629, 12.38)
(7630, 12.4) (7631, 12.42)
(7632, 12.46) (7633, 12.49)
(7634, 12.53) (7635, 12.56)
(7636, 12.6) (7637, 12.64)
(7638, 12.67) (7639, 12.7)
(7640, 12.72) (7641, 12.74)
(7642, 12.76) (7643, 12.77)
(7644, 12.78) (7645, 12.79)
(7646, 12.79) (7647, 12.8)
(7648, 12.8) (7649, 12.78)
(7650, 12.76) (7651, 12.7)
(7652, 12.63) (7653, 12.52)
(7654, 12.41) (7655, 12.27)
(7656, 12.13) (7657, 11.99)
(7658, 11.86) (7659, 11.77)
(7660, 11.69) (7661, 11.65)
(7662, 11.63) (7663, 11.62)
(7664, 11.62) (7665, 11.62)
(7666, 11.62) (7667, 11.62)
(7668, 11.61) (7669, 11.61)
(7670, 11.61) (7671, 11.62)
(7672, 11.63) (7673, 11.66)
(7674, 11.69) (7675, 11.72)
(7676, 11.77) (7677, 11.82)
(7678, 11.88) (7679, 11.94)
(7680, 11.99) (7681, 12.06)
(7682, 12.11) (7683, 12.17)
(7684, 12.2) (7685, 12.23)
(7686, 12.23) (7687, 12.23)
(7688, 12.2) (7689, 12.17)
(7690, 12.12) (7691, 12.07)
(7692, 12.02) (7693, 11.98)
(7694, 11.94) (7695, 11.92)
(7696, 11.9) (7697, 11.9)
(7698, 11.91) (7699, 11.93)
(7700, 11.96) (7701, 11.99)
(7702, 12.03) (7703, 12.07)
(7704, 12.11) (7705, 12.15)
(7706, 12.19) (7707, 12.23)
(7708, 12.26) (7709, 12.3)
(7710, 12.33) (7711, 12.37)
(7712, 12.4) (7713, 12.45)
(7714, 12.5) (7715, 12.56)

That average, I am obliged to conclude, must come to 12.8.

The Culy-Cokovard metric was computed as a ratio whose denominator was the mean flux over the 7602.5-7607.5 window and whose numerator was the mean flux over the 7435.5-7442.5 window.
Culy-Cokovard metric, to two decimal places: 1.02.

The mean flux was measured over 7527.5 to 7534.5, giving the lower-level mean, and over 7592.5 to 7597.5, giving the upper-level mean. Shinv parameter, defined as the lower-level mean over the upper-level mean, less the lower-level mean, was -12.6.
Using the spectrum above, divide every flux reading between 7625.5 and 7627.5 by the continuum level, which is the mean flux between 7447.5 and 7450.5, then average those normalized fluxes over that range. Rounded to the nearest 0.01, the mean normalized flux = 0.96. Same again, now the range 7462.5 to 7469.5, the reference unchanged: 1.04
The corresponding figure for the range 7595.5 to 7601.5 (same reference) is 0.97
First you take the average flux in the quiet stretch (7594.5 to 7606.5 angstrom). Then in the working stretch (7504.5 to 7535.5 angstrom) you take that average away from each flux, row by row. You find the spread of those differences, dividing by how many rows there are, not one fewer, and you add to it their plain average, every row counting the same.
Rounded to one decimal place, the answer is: 1.1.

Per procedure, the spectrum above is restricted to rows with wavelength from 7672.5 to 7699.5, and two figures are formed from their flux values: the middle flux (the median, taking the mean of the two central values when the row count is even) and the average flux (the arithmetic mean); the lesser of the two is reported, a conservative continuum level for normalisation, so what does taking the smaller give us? 12.0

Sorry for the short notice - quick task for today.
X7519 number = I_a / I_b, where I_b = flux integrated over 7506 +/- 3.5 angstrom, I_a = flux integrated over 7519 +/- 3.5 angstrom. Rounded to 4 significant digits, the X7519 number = 1.054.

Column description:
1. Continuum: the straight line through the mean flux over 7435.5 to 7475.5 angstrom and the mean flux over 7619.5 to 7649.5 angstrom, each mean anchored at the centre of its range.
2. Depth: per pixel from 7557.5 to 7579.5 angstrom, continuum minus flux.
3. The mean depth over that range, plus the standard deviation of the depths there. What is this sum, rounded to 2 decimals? -0.67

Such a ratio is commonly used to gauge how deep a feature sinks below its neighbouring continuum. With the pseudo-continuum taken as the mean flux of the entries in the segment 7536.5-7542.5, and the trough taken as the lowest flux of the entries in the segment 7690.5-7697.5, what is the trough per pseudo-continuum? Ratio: 0.90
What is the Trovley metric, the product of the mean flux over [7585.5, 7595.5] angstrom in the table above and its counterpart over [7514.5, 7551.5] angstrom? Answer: 168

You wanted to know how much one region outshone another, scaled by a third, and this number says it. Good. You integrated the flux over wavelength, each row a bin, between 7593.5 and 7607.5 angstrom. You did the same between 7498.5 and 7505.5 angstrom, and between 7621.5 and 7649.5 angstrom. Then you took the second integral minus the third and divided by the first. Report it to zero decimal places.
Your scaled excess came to -2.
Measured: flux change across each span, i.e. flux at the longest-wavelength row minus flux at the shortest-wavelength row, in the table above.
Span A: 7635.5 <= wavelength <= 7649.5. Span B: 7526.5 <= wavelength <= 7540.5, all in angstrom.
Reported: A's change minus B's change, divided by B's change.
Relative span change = -1.4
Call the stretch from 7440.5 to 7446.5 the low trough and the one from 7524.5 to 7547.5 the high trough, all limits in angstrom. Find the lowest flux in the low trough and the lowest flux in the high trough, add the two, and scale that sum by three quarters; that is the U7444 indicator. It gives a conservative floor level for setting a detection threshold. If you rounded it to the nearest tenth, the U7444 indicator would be 19.3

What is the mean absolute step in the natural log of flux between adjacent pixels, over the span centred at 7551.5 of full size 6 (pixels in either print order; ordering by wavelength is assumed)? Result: 0.0066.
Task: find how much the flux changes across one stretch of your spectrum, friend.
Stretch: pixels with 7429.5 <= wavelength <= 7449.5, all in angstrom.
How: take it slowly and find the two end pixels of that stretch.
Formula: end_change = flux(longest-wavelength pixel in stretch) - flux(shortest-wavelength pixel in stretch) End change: -0.18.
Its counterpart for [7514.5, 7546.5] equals -0.09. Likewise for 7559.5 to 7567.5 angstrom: -0.09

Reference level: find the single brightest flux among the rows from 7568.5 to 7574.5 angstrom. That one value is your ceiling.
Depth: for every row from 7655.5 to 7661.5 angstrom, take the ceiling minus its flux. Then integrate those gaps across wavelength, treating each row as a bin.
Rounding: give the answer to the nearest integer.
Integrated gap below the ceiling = 11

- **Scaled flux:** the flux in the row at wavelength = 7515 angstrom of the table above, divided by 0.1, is 131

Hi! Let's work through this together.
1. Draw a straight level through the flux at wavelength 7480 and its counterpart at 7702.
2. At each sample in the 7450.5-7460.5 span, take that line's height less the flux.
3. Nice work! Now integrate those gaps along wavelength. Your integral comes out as 3.4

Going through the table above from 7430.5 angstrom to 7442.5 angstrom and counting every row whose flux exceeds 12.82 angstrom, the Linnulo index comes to 12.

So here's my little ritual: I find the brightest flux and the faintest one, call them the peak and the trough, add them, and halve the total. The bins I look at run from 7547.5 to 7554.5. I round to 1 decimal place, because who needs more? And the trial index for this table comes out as 13.4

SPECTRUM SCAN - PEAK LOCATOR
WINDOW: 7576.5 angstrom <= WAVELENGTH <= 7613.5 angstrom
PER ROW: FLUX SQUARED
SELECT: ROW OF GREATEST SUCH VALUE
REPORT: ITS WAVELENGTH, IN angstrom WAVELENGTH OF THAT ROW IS 7577 angstrom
